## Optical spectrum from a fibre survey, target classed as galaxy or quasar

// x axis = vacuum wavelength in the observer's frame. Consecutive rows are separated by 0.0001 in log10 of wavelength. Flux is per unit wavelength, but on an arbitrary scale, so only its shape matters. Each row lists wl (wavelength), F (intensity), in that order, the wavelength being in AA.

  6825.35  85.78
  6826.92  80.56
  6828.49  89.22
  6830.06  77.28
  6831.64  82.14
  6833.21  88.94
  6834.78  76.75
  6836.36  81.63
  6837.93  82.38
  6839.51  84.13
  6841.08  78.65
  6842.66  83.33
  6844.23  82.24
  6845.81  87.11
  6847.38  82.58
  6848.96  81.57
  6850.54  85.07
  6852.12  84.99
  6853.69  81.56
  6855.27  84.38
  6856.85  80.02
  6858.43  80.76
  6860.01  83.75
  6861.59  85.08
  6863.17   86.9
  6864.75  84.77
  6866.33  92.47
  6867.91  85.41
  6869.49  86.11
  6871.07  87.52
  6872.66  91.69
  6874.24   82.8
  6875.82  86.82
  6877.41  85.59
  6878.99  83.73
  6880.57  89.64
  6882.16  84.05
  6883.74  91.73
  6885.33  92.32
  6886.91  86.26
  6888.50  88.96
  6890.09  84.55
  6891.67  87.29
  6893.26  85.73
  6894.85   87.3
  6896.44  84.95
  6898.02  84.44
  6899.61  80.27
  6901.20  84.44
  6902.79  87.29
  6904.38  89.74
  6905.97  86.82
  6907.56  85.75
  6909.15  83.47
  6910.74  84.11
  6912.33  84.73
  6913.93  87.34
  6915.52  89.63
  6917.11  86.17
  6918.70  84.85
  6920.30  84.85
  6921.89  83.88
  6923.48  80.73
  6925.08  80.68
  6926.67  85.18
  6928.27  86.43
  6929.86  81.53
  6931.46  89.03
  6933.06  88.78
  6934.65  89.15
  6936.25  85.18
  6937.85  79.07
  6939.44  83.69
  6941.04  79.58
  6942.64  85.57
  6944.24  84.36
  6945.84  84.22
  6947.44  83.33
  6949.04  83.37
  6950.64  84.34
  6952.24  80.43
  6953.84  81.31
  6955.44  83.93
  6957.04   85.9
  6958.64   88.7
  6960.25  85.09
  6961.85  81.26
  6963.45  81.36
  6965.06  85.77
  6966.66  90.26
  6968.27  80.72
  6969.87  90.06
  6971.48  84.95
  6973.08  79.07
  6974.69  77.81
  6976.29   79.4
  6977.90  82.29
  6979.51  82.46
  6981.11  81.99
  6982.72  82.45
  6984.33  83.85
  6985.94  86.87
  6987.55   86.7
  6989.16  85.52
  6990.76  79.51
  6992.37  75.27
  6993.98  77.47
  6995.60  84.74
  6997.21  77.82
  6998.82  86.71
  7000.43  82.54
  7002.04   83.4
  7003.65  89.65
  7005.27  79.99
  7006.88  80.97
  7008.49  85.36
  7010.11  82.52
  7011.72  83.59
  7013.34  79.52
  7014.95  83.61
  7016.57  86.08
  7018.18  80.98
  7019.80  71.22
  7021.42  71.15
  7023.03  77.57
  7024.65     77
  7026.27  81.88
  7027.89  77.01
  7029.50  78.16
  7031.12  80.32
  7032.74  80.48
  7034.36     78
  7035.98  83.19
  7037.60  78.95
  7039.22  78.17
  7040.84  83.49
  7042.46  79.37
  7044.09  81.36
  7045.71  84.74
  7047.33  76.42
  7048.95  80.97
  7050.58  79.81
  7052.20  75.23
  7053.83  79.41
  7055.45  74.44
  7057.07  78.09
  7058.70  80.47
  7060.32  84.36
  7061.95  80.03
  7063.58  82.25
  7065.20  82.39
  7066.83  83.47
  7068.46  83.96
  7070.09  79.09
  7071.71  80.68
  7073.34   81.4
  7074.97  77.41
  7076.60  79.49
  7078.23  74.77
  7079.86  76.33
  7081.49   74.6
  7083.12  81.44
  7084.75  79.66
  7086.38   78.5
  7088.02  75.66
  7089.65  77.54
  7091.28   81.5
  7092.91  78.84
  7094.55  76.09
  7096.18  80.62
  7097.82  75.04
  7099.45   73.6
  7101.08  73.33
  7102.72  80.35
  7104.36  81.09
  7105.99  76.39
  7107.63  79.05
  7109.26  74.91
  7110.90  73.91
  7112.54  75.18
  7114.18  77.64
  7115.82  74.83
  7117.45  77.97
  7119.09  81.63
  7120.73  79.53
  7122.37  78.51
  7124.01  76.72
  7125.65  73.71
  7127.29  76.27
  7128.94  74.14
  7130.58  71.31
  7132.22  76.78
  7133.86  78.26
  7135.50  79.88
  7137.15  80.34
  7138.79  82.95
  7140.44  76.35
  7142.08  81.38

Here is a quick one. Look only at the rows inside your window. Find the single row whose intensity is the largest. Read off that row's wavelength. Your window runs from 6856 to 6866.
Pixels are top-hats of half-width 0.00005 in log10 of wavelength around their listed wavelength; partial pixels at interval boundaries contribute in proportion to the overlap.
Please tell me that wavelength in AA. 6863.17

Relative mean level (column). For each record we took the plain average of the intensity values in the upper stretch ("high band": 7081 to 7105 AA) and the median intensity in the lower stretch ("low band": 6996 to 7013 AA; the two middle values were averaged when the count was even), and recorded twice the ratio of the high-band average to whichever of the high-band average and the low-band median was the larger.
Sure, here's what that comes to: 1.88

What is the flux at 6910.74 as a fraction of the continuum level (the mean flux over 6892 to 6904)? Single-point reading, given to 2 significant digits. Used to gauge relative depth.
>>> 0.99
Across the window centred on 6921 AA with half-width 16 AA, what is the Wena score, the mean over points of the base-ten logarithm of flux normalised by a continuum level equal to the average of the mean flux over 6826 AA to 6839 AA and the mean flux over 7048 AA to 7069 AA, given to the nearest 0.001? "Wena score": 0.021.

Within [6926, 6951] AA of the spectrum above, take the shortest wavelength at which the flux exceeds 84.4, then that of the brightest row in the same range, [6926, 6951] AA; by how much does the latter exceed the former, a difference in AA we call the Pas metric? 8.0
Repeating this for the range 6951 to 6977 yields 9.6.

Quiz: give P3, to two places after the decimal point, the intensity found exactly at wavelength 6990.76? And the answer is 79.51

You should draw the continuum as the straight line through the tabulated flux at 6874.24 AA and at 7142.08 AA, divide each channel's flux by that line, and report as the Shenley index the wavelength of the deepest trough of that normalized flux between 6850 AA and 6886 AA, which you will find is 6856.85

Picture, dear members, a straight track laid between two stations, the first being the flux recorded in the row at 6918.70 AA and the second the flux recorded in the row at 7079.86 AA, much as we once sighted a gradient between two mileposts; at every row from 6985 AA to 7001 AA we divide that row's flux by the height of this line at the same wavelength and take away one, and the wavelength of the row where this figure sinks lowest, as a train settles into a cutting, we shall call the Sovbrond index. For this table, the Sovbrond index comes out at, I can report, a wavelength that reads 6992.37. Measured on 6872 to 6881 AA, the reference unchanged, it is 6874.24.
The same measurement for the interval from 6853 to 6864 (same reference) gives 6856.85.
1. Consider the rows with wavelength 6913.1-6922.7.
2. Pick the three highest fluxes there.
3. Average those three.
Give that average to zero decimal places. 88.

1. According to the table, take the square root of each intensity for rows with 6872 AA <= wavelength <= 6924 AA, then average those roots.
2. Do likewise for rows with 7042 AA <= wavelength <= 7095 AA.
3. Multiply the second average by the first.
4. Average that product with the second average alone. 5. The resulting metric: 45.8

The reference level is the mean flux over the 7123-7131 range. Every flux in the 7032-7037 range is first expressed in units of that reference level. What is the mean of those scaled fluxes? 1.08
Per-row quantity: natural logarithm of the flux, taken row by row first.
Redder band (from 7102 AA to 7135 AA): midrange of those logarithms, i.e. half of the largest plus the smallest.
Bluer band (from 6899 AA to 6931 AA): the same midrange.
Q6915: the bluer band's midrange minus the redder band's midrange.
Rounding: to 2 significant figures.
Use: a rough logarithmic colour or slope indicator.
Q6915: 0.11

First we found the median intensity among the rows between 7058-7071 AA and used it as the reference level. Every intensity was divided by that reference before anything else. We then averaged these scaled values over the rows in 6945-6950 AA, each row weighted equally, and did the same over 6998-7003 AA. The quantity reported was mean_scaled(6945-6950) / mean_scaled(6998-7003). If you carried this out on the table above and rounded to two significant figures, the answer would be 0.99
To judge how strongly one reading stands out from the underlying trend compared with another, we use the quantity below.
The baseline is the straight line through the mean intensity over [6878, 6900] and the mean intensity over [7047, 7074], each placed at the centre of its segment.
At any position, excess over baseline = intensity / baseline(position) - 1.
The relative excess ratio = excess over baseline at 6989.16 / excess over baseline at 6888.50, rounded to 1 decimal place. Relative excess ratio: 1.2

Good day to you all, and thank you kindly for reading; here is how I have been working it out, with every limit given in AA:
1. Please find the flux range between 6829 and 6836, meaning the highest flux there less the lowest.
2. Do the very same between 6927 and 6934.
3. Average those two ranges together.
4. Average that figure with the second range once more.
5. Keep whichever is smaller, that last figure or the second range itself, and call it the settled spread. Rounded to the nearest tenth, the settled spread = 7.5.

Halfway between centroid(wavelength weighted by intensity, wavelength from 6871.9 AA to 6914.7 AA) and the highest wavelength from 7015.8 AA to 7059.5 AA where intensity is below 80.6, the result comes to 6975.9 AA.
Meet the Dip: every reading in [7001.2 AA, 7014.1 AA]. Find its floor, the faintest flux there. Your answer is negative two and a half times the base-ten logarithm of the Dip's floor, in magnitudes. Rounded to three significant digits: -4.75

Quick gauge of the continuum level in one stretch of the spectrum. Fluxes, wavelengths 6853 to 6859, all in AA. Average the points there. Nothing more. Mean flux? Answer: 81.7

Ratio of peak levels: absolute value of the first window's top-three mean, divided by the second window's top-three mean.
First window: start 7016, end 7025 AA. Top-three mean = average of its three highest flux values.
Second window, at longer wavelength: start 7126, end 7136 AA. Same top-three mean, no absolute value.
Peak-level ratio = 1.04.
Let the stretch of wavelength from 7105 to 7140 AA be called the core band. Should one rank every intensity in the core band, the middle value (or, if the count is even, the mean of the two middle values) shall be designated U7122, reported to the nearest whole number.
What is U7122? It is 77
